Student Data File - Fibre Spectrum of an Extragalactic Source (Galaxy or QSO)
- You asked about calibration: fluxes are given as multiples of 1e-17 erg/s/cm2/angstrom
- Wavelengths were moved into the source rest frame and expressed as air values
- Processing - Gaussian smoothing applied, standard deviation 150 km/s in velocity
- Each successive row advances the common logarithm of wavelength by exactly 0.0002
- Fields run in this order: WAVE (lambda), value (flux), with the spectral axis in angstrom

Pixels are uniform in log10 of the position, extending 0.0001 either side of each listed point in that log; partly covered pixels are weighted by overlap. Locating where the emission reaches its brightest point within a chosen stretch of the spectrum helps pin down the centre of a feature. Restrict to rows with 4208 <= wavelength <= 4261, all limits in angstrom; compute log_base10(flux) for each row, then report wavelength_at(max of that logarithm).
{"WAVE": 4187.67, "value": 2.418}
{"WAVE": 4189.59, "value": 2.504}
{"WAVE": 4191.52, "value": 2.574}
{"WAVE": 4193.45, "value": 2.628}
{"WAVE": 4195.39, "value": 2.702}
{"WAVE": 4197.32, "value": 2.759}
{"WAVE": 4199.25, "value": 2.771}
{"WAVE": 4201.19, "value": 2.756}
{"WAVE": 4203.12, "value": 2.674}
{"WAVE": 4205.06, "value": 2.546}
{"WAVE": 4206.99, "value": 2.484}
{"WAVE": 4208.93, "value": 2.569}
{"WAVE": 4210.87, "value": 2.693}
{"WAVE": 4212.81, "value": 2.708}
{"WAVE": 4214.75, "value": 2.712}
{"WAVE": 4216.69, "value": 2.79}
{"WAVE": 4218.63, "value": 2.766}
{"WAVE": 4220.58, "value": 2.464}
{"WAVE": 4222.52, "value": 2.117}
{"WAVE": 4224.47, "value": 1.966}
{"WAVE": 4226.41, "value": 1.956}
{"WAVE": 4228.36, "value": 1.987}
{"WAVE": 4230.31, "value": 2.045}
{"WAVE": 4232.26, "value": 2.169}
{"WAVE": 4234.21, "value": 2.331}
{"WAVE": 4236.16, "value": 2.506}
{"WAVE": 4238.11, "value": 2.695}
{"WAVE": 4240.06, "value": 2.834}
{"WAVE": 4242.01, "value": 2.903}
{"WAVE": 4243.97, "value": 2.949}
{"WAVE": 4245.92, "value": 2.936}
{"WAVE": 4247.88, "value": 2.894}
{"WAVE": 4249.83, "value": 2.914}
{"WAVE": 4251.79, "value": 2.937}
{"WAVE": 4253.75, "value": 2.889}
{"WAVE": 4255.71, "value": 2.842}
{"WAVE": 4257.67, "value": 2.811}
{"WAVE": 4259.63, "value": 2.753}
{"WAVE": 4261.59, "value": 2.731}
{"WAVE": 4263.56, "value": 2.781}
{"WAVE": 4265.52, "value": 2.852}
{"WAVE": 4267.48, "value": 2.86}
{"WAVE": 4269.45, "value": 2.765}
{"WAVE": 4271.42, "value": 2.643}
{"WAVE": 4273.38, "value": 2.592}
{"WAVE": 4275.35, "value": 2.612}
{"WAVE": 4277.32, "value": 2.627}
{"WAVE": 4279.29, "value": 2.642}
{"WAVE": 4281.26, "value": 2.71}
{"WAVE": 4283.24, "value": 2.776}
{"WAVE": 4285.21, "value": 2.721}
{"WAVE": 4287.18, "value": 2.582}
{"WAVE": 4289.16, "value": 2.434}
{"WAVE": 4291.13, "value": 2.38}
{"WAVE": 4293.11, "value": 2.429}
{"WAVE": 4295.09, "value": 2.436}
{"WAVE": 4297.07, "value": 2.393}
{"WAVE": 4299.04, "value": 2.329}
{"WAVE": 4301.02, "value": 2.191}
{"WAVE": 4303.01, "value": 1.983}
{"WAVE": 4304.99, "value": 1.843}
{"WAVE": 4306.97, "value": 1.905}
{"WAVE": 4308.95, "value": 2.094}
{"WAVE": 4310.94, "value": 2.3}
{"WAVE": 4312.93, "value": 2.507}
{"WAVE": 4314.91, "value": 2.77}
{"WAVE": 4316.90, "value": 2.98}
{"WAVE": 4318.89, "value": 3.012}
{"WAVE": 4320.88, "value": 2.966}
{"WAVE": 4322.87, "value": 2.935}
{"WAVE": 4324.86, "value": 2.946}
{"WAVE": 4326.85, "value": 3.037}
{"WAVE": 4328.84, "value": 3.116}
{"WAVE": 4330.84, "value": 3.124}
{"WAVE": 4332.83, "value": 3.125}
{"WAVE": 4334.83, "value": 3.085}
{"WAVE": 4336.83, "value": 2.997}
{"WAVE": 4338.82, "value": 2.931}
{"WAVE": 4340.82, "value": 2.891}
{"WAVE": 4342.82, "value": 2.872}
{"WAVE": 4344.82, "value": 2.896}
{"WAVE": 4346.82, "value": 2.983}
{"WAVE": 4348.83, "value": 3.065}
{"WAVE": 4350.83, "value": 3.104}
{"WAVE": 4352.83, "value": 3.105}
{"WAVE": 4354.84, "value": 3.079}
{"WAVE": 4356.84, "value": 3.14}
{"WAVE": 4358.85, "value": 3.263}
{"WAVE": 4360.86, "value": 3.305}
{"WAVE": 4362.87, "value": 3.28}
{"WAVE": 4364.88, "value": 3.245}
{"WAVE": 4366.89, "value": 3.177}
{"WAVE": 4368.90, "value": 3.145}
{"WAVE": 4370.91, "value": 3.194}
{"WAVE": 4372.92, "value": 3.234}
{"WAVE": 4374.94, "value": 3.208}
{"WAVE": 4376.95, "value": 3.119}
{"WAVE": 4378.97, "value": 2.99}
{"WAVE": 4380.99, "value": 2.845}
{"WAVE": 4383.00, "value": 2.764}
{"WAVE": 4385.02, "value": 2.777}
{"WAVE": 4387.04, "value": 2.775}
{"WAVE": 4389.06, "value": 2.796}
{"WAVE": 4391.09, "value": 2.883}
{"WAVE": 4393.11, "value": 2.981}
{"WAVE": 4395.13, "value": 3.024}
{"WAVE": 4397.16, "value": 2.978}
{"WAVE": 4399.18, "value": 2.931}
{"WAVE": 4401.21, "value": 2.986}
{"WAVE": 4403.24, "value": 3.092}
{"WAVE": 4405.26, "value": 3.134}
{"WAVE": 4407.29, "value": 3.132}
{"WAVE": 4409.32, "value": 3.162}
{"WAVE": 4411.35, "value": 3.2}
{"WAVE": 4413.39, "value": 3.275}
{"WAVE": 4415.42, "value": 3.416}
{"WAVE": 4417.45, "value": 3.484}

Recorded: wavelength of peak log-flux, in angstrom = 4243.97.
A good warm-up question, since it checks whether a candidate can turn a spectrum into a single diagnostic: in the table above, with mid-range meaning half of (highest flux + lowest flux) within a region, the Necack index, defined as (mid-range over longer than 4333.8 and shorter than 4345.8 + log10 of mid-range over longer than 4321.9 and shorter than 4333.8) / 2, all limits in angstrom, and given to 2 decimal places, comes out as 1.73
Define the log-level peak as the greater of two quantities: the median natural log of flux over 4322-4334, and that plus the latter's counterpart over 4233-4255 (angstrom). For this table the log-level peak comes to 2.19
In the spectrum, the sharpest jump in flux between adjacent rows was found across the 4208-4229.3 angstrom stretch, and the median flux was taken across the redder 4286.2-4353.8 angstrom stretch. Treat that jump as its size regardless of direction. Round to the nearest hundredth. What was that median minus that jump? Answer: 2.55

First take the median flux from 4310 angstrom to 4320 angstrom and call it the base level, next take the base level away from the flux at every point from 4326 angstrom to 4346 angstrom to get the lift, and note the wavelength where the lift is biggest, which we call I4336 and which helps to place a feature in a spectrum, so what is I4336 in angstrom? 4332.83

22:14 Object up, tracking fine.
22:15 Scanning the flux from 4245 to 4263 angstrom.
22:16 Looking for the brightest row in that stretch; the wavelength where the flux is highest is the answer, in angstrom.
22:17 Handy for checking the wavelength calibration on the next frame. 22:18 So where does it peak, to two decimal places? 4251.79 angstrom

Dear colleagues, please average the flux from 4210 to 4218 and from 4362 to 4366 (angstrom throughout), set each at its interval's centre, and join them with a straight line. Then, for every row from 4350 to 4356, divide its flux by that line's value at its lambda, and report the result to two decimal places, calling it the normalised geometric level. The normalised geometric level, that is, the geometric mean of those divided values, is 0.96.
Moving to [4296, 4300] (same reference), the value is 0.78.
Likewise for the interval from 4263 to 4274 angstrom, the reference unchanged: 0.94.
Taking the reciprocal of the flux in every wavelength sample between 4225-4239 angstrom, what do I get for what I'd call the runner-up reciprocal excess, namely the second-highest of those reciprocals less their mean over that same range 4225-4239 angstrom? 0.05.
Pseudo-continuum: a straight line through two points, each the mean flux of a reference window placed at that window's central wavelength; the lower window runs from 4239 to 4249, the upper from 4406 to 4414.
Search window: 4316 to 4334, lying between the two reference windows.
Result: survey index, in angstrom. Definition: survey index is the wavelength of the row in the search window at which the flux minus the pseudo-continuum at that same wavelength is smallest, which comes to 4322.87 angstrom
